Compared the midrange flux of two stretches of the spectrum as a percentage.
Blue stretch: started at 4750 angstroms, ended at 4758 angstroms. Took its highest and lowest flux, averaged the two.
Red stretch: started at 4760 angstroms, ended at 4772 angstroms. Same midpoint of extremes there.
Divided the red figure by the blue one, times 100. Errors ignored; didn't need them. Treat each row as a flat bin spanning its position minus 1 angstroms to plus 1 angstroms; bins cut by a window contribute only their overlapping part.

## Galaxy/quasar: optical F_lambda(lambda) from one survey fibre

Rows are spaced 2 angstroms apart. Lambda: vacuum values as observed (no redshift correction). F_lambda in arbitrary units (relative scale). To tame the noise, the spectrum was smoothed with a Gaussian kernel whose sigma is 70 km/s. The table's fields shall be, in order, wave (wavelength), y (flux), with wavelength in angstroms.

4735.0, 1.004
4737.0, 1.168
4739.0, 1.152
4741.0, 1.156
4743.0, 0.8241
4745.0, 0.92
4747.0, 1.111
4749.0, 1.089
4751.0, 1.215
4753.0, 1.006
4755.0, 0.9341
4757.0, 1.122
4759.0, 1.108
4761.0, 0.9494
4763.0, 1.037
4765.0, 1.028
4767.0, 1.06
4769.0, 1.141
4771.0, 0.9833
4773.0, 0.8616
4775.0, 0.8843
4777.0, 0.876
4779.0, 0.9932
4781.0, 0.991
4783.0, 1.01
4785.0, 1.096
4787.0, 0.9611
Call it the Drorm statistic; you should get 97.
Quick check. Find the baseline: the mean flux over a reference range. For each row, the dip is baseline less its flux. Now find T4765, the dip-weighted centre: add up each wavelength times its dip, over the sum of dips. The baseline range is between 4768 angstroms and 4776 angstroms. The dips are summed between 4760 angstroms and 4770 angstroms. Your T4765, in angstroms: 4767.2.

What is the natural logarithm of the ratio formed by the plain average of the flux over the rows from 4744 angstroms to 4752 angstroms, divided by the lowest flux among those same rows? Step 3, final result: 0.16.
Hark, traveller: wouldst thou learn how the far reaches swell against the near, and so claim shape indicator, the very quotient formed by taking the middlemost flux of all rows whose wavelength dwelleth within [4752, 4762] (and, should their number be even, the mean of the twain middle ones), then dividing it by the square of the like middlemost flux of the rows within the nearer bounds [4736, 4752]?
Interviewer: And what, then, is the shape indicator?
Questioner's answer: 0.786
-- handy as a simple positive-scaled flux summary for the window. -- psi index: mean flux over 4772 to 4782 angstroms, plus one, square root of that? 1.386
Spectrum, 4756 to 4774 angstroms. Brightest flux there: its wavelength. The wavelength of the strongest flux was 4769.0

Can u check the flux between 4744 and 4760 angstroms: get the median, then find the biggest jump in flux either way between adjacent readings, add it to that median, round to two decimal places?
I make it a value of 1.31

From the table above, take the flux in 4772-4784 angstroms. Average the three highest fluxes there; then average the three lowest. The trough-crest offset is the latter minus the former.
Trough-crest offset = -0.124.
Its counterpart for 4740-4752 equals -0.216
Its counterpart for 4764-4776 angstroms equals -0.167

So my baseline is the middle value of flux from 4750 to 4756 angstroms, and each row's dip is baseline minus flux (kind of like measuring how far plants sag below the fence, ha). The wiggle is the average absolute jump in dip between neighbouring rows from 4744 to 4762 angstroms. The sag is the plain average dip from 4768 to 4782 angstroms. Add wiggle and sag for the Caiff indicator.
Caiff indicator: 0.17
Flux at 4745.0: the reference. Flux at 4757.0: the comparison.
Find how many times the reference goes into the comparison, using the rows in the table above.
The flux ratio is 1.22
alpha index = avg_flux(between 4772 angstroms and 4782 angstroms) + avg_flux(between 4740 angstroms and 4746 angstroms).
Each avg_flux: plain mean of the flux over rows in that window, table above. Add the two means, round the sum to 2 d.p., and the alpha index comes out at 1.89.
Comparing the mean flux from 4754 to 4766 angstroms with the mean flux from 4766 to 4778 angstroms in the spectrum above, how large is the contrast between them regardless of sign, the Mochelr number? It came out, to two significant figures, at 0.062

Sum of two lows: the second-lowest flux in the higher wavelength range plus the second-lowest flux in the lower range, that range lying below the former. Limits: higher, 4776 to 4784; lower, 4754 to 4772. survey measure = 1.94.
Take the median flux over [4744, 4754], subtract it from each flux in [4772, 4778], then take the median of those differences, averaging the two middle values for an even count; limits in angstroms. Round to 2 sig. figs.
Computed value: -0.21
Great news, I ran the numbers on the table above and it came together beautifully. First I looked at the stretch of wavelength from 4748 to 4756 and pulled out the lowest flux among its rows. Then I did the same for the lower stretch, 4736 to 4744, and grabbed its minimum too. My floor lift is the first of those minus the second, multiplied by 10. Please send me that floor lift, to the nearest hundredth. 1.10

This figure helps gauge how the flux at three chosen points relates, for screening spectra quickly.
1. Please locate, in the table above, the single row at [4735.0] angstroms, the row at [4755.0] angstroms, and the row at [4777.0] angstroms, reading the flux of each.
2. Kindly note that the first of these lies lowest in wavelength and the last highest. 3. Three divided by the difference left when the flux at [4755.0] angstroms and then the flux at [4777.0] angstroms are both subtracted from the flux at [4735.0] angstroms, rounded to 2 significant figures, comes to -3.7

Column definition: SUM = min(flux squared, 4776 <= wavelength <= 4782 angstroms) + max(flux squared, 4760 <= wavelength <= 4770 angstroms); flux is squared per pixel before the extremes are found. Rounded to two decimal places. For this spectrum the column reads 2.07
